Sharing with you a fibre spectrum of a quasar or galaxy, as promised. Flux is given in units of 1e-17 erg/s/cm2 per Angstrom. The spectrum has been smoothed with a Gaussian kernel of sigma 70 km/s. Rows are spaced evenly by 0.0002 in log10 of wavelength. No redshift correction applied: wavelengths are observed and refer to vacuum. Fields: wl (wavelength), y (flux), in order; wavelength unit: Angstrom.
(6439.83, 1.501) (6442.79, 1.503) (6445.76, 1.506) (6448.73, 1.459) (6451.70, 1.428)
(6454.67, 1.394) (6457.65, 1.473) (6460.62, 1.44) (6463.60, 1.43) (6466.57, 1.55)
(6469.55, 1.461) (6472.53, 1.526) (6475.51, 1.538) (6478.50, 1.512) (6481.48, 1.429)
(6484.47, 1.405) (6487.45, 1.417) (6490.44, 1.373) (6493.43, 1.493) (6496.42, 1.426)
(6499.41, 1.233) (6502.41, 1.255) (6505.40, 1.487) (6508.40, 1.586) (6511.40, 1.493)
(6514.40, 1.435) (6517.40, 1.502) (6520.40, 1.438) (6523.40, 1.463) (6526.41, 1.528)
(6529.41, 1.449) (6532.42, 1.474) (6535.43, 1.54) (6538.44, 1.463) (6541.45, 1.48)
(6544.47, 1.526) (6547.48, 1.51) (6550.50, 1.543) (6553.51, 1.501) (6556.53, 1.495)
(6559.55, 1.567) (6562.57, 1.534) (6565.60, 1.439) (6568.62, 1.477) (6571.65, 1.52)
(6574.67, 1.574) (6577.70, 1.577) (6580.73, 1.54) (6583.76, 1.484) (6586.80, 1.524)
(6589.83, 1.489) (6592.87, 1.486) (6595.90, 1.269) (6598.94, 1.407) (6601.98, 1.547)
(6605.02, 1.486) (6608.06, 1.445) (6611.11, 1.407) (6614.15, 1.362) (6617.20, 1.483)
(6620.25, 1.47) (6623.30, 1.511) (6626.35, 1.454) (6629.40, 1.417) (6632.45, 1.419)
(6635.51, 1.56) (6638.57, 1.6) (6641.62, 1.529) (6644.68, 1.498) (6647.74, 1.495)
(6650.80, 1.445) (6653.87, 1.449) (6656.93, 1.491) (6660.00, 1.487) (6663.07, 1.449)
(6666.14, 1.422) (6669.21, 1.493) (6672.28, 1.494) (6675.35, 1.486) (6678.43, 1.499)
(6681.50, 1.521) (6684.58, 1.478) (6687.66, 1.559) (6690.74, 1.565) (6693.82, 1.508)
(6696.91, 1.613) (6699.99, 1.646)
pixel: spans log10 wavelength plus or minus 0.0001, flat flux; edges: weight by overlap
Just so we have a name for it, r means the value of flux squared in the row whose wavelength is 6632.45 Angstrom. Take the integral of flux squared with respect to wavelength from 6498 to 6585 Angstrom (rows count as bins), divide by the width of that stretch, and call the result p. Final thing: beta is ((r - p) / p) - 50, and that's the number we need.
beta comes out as -50.1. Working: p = 2.22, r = 2.01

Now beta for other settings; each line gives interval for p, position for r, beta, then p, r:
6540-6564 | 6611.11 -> -50.1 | 2.31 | 1.98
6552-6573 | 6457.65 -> -50.0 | 2.27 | 2.17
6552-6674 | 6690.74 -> -49.9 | 2.20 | 2.45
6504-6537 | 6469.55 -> -50.0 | 2.22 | 2.13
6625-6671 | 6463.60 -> -50.1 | 2.20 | 2.04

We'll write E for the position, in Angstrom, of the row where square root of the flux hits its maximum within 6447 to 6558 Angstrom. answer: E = 6508.40 Angstrom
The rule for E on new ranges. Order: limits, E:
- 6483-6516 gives 6508.40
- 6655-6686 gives 6681.50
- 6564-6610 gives 6577.70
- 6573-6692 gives 6638.57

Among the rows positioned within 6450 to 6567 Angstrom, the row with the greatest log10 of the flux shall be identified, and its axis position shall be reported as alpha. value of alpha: 6508.40 Angstrom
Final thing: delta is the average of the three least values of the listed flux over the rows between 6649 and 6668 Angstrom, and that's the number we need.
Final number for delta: 1.44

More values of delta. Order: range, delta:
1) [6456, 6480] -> 1.44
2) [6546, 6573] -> 1.47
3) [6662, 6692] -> 1.45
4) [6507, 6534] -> 1.44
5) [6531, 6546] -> 1.47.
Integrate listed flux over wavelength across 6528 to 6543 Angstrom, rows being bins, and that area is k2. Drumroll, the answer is 22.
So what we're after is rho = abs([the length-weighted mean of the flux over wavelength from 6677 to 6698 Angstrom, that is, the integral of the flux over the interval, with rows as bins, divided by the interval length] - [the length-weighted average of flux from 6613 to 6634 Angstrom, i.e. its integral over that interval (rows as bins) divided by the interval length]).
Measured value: 0.09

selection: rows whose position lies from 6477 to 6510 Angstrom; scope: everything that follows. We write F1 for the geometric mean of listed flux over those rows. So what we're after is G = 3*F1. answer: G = 4.25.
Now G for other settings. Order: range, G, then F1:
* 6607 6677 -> 4.41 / 1.47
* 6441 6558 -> 4.39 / 1.46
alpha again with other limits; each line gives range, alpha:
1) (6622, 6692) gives 6638.57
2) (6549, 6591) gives 6577.70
